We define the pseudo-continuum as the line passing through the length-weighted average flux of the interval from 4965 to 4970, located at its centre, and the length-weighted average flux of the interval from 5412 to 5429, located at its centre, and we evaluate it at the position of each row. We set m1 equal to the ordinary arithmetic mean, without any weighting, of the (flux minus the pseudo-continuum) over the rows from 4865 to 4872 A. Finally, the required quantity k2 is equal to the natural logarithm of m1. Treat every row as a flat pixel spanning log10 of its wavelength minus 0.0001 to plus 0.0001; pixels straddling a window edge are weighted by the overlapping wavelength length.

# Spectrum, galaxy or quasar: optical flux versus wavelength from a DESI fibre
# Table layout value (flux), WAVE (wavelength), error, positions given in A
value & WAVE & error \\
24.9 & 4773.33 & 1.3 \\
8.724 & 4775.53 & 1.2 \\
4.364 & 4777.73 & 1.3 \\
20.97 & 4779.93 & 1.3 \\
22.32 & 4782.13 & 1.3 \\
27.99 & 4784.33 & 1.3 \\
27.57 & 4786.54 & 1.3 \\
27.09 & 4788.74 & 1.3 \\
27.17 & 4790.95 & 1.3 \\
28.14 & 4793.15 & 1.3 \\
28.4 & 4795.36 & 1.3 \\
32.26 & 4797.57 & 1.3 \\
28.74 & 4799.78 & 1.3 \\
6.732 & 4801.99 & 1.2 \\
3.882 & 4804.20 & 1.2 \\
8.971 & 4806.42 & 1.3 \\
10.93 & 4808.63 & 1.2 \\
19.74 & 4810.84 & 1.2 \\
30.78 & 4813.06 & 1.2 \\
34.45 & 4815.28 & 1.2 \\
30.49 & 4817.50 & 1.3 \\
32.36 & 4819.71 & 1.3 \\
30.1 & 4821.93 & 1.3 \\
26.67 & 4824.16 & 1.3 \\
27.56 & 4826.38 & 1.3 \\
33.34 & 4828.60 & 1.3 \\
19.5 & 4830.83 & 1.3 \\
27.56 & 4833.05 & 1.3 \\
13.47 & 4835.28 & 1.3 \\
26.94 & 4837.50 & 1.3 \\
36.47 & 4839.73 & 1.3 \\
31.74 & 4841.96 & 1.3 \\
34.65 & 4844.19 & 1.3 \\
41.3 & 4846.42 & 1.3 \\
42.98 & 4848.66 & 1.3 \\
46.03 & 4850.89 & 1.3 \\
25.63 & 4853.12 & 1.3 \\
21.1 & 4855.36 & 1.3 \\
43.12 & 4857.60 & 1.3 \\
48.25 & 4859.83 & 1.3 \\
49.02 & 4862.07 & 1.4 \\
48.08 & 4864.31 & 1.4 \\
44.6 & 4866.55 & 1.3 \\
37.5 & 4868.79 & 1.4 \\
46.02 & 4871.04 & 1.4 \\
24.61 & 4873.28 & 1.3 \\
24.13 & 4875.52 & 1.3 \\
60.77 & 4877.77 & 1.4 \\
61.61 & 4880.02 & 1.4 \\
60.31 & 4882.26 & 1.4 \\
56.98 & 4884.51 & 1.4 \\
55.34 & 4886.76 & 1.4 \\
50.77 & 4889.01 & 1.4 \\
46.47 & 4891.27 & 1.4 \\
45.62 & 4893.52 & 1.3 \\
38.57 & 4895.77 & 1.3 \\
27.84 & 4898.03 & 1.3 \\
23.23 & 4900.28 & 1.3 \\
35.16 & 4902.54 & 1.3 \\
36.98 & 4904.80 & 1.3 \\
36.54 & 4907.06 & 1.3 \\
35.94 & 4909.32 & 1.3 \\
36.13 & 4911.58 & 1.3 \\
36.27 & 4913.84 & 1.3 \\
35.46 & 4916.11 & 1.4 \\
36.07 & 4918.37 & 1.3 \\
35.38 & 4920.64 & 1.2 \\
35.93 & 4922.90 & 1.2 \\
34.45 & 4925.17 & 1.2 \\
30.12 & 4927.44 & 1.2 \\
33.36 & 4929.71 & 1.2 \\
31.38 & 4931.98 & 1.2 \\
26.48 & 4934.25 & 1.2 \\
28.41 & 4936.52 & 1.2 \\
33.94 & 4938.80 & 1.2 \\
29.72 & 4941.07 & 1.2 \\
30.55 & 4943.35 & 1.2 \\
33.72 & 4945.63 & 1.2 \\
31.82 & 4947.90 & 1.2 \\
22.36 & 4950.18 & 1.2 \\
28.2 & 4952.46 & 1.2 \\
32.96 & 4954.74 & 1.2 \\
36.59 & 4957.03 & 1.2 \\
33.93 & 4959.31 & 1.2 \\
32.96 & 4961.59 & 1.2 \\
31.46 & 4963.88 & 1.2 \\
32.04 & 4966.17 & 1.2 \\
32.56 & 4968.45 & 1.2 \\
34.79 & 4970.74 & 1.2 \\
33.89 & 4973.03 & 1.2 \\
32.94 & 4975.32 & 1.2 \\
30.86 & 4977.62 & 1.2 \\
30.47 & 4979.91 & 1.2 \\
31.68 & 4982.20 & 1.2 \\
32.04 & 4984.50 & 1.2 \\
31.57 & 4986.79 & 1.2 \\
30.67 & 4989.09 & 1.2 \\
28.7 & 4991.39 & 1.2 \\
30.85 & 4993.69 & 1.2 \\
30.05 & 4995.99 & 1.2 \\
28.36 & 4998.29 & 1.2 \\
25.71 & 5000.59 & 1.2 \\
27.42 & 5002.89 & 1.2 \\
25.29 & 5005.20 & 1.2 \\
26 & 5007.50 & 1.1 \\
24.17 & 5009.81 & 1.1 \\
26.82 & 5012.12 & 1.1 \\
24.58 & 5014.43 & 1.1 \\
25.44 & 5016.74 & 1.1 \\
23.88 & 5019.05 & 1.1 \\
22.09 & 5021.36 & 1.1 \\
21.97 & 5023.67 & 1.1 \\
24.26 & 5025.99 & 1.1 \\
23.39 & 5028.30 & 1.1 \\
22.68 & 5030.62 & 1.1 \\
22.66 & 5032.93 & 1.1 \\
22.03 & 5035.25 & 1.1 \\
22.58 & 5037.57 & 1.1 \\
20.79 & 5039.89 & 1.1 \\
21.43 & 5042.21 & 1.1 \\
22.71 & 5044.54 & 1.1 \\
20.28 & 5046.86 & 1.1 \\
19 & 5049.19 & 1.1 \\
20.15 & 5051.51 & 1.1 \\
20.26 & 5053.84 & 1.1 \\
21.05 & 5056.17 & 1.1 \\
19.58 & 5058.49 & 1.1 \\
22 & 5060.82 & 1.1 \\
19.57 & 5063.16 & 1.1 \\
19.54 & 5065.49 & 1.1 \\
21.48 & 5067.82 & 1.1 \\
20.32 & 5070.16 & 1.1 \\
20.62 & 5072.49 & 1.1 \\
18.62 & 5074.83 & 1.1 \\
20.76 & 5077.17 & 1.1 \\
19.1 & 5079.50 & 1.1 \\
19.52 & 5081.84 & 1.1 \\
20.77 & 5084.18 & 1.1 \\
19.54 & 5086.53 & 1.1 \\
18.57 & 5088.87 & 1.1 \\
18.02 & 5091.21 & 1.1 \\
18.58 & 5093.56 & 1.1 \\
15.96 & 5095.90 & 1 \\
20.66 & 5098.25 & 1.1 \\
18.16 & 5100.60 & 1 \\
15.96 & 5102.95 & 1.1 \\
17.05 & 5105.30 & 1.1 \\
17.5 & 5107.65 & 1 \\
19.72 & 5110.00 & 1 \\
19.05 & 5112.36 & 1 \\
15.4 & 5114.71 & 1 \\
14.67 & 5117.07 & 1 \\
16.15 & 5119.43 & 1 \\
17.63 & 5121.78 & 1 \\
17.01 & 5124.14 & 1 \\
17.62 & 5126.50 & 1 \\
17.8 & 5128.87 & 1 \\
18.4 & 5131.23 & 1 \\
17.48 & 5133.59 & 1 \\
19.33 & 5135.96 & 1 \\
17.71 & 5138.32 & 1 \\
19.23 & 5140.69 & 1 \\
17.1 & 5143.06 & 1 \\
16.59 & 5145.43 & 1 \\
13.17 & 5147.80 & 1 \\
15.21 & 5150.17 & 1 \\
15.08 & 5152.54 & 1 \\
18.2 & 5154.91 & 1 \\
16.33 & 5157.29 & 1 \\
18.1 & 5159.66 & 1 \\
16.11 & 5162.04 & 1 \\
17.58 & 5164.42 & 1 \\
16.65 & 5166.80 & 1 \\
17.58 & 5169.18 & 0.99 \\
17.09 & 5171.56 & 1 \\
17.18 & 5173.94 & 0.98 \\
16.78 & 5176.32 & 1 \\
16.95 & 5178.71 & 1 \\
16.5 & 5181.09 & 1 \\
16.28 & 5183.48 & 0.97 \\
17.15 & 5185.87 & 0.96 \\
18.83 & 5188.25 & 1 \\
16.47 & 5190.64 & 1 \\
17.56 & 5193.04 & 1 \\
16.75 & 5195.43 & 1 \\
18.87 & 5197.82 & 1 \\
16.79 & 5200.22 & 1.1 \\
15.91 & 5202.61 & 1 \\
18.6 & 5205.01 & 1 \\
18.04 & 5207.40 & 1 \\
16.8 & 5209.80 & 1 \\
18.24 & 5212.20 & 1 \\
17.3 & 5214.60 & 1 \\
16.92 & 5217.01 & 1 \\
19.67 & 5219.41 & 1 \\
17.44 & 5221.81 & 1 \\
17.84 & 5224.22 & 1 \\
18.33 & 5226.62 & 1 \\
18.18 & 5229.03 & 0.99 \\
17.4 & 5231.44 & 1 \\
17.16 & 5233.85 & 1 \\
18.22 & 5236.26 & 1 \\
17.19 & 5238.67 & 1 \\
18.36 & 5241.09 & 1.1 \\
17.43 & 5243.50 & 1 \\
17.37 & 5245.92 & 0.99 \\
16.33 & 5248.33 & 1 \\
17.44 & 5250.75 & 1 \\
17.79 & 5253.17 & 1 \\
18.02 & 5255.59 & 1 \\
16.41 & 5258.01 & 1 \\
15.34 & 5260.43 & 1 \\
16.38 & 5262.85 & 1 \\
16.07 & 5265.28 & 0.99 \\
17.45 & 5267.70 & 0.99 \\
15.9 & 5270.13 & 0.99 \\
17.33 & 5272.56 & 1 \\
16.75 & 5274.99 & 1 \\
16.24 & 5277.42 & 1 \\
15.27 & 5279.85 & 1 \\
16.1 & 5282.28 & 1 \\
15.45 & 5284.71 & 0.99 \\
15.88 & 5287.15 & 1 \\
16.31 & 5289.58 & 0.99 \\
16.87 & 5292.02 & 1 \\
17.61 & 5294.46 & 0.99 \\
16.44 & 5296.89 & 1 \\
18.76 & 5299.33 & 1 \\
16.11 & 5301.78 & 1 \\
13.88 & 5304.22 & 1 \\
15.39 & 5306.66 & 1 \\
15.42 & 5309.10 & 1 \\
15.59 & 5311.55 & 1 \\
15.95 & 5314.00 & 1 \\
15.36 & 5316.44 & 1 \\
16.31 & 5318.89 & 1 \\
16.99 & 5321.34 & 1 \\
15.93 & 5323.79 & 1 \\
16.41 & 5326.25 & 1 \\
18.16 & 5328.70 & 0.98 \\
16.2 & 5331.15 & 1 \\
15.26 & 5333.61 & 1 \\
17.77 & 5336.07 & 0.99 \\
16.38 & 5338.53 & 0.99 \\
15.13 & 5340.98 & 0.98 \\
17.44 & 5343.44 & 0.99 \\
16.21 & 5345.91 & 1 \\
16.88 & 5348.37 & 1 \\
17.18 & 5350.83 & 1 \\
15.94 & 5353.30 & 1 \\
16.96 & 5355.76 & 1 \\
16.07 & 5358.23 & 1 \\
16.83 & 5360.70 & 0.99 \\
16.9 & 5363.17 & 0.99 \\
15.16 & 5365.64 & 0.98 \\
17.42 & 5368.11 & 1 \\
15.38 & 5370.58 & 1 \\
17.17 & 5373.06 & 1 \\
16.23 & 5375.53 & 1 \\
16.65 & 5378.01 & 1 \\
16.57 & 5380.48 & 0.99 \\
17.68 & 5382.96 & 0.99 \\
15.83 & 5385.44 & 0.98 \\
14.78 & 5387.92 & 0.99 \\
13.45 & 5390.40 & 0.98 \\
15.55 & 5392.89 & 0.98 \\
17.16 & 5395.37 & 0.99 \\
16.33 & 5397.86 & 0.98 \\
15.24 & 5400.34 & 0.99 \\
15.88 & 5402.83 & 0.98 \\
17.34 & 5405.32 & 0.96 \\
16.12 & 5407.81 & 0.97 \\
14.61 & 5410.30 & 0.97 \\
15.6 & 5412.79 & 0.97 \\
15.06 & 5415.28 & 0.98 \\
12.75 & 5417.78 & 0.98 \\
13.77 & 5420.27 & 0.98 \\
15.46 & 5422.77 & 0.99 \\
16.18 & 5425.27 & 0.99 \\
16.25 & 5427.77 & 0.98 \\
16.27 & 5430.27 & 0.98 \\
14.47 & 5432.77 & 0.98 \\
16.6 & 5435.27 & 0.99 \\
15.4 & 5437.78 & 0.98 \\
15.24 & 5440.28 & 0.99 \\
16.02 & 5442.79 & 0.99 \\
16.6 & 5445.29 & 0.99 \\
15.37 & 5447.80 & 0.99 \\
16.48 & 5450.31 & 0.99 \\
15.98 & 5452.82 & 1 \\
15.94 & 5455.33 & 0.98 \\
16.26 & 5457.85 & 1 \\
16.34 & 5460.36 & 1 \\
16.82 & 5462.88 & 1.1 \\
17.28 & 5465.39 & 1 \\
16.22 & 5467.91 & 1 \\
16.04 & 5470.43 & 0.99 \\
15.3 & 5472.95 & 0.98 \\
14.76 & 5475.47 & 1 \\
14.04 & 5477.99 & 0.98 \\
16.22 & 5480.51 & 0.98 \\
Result 1.9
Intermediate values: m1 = 6.4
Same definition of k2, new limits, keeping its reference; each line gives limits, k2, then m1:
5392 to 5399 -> -1.0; 0.4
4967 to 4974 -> 0.3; 1.4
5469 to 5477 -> 0.9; 2.4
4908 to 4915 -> 0.4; 1.4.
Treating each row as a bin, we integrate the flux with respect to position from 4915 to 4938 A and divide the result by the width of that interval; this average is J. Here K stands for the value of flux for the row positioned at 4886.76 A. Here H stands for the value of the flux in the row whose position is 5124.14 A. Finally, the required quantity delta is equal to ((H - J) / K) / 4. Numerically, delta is -0.07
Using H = 17.01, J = 32.7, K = 55.34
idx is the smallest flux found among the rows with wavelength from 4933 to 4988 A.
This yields 22.36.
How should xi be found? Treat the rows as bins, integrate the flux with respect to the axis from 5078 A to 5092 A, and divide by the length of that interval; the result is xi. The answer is 19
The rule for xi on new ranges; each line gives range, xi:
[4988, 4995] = 30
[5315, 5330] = 17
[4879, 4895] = 53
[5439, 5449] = 16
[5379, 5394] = 16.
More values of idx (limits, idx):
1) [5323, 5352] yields 15.13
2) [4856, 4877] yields 24.13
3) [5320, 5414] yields 13.45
